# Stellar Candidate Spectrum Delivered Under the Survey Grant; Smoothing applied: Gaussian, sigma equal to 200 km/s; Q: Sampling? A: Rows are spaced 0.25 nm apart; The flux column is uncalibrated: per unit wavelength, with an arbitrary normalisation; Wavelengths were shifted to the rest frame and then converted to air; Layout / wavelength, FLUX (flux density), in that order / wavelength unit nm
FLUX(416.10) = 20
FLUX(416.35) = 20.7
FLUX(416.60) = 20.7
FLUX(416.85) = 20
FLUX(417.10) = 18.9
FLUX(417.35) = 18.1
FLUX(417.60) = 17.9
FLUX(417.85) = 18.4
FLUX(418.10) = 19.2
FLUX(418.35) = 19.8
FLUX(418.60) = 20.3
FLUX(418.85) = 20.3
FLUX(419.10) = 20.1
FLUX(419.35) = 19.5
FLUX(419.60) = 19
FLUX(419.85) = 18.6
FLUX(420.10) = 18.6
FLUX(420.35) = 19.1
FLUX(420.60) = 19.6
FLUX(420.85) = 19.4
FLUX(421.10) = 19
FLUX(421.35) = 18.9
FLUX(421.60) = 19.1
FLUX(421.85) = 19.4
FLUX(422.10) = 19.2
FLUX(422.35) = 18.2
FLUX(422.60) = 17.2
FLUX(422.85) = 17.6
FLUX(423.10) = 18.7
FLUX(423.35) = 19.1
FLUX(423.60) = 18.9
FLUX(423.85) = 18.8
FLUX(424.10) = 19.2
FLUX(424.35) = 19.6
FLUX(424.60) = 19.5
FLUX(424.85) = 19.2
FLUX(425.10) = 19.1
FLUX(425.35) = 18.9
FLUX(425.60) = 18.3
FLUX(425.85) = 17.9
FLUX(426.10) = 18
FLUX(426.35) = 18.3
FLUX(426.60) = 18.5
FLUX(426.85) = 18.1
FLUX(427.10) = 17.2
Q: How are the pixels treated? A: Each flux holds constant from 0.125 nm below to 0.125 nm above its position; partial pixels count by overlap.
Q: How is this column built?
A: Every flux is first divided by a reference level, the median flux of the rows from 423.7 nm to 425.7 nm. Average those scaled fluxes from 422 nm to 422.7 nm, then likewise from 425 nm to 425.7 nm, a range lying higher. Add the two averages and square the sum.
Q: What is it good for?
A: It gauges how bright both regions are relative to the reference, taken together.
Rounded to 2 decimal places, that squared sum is 3.73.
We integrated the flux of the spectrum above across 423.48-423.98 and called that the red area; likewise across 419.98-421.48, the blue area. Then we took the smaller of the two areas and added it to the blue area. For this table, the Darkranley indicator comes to 38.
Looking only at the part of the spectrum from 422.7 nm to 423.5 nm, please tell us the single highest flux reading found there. 19.1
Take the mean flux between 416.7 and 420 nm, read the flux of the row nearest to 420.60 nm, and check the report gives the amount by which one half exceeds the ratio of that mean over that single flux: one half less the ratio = -0.482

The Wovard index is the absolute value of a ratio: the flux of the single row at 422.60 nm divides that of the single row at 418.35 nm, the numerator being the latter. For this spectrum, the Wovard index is 1.15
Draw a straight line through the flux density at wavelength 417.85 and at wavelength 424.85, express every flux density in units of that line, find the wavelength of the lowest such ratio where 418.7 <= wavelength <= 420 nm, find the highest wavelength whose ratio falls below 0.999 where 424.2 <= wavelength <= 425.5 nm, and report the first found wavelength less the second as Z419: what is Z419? -5.50 nm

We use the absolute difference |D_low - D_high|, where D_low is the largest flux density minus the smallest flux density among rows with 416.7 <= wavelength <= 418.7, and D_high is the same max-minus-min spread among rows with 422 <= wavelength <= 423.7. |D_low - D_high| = 0.4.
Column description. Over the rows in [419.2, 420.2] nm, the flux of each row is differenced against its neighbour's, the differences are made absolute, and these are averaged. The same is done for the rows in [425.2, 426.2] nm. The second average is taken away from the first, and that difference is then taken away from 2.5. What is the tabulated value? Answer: 2.57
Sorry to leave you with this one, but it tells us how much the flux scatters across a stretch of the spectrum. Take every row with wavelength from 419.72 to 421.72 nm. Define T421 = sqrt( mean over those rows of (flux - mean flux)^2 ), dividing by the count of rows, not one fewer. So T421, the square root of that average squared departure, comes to 0.3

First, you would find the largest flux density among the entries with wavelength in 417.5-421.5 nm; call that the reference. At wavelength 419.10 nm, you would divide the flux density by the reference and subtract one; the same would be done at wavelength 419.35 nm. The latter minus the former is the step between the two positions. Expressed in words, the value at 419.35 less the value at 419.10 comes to -0.03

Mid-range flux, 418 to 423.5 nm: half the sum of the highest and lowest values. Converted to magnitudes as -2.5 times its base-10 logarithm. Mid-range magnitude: -3.18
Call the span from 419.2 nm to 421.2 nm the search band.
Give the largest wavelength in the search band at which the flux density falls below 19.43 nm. 421.10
